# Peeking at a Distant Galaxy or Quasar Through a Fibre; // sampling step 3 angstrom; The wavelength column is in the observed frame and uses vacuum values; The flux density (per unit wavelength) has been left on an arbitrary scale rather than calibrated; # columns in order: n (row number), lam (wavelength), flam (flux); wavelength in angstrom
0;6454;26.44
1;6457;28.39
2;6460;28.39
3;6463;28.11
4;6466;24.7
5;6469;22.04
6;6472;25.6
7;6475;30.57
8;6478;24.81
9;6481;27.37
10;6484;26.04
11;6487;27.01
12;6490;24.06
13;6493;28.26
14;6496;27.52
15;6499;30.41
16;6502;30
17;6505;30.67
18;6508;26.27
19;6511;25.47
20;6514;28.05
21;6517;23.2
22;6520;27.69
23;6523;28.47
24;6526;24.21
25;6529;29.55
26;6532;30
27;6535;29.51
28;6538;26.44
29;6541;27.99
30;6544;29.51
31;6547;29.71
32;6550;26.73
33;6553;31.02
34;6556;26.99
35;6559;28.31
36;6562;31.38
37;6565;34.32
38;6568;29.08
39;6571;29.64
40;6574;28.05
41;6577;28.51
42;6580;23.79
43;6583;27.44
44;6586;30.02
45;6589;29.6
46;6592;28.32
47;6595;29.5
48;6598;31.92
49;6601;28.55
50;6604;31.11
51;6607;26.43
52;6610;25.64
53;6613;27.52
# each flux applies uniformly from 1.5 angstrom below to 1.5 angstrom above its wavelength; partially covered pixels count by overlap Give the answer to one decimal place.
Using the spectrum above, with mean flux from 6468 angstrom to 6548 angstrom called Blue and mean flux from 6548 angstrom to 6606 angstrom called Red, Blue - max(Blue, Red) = -1.7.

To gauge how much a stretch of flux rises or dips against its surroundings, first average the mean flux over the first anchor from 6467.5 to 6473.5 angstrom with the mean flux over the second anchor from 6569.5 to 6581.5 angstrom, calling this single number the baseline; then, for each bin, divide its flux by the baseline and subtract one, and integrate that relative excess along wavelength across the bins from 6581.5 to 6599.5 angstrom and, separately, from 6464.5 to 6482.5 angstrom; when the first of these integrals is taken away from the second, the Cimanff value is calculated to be -2.5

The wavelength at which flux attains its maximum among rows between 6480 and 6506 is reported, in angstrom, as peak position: 6505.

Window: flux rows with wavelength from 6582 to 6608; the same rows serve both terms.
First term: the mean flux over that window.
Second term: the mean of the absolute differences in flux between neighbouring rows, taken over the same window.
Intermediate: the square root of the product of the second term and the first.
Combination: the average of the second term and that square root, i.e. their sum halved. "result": 5.3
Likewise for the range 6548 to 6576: 6.0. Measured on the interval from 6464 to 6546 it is 5.5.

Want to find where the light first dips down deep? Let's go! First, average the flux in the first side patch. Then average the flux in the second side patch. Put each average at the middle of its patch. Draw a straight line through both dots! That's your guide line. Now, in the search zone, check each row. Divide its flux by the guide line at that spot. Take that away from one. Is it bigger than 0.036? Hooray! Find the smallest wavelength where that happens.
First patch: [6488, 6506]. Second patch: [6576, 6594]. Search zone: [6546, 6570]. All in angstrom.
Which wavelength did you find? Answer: 6550 angstrom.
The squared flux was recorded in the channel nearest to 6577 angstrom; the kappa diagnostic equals 813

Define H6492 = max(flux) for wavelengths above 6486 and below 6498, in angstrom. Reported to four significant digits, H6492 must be 28.26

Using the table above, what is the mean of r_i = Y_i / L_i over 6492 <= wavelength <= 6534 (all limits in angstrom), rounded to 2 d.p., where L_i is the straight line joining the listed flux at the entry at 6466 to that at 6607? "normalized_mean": 1.10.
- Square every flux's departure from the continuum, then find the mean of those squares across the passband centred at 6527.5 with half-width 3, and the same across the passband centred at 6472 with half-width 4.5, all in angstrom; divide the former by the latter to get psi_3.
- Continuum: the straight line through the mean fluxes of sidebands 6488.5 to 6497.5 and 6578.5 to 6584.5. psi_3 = 0.59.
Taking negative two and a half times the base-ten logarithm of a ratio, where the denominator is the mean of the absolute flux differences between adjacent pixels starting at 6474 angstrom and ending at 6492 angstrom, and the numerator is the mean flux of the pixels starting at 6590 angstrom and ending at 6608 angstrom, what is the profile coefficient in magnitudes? -2.6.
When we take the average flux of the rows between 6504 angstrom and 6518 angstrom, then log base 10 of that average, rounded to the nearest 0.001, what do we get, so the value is 1.427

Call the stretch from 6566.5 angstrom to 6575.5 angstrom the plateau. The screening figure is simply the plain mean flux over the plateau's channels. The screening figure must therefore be 28.9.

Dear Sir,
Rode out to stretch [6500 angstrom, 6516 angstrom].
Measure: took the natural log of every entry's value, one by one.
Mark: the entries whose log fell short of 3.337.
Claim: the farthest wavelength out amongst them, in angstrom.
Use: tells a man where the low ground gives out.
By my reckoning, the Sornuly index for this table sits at 6514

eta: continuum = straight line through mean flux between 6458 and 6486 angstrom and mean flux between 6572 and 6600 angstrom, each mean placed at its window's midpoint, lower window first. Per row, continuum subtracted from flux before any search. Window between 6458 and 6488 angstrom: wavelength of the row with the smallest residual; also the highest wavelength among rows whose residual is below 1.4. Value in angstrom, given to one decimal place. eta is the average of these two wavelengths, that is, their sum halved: 6478.0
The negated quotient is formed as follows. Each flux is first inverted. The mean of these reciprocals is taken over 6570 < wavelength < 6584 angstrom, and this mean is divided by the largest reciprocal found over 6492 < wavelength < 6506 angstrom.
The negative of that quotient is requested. -1.01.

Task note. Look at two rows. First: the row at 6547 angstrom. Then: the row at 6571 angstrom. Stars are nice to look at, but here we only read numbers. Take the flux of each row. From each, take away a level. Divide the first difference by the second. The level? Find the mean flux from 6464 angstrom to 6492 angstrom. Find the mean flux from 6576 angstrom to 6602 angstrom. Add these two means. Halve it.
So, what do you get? 1.03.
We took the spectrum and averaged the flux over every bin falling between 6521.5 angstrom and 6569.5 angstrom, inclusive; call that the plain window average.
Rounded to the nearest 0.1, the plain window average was 29.0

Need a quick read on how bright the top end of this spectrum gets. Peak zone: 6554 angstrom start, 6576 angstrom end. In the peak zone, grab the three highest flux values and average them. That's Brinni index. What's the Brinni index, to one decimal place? 31.8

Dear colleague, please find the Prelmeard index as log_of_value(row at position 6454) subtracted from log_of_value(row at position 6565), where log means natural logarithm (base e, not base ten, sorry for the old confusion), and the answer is 0.26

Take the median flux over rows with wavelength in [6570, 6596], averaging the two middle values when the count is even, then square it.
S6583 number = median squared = 813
